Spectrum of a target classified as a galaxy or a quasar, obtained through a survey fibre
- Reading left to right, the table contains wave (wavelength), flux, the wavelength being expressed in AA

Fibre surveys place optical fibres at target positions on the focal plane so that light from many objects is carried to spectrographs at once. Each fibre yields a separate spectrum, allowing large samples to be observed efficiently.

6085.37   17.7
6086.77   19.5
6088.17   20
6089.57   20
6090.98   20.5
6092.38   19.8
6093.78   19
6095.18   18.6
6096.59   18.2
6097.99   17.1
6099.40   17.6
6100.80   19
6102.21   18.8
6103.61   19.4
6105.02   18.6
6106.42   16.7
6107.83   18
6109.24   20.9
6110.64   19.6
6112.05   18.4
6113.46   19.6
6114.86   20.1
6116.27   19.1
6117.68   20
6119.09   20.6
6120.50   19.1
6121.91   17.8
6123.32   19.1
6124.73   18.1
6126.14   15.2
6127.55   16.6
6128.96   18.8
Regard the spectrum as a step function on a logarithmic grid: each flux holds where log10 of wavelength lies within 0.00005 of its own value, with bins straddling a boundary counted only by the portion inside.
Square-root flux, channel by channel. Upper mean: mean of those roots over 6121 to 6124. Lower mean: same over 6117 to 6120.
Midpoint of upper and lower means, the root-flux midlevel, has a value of 4.40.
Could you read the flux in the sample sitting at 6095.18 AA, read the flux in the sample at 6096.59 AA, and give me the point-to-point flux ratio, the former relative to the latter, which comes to 1.02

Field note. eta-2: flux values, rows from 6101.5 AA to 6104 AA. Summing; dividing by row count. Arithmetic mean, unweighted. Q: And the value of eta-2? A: 19.1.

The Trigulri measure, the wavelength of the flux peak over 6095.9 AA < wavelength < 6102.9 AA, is 6100.80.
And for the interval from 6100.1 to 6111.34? 6109.24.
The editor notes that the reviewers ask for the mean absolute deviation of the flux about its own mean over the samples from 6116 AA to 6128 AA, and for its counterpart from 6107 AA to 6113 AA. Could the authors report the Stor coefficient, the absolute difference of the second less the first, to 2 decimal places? 0.29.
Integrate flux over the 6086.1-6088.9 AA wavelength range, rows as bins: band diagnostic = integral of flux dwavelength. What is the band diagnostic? 55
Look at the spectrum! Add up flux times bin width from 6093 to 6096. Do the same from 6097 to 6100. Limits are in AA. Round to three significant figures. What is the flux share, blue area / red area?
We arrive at 1.08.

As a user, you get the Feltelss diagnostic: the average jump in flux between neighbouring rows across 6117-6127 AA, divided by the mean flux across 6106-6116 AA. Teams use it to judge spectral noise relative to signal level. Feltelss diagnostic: 0.075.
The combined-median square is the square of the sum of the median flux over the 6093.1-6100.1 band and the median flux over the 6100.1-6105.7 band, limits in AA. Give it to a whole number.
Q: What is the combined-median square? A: 1376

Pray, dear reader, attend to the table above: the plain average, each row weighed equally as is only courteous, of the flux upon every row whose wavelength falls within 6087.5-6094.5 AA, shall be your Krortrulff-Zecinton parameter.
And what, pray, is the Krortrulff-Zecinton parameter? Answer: 19.9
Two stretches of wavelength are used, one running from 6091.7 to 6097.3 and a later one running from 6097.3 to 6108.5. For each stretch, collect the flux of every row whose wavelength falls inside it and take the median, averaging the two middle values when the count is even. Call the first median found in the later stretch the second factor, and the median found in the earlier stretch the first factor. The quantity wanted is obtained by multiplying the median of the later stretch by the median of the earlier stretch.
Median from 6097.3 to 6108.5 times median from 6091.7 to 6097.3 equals 344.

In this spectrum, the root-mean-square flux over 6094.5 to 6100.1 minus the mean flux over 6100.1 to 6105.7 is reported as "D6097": -1.1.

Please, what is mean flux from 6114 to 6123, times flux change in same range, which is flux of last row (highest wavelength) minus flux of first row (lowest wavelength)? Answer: -45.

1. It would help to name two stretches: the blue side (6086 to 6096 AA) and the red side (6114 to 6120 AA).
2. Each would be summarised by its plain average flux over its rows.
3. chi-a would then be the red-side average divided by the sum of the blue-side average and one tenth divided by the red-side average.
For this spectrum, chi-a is 1.02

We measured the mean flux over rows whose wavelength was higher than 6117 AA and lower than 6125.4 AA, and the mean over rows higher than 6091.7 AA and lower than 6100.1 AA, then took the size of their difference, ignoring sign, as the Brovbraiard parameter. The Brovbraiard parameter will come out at 0.73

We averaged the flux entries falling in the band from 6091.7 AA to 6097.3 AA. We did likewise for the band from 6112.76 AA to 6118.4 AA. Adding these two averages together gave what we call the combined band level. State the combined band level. 38.6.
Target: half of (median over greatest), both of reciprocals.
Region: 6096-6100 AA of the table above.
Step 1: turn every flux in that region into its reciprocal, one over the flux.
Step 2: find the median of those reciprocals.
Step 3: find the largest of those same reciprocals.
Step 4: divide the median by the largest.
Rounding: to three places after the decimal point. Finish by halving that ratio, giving 0.486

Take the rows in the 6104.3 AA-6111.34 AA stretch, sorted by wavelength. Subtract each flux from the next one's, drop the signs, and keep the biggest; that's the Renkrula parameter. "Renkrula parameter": 2.9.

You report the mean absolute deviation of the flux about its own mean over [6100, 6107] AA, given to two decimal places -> 0.72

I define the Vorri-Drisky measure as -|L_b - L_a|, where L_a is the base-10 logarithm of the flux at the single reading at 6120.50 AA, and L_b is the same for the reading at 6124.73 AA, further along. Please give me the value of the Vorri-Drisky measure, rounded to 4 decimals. -0.0234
